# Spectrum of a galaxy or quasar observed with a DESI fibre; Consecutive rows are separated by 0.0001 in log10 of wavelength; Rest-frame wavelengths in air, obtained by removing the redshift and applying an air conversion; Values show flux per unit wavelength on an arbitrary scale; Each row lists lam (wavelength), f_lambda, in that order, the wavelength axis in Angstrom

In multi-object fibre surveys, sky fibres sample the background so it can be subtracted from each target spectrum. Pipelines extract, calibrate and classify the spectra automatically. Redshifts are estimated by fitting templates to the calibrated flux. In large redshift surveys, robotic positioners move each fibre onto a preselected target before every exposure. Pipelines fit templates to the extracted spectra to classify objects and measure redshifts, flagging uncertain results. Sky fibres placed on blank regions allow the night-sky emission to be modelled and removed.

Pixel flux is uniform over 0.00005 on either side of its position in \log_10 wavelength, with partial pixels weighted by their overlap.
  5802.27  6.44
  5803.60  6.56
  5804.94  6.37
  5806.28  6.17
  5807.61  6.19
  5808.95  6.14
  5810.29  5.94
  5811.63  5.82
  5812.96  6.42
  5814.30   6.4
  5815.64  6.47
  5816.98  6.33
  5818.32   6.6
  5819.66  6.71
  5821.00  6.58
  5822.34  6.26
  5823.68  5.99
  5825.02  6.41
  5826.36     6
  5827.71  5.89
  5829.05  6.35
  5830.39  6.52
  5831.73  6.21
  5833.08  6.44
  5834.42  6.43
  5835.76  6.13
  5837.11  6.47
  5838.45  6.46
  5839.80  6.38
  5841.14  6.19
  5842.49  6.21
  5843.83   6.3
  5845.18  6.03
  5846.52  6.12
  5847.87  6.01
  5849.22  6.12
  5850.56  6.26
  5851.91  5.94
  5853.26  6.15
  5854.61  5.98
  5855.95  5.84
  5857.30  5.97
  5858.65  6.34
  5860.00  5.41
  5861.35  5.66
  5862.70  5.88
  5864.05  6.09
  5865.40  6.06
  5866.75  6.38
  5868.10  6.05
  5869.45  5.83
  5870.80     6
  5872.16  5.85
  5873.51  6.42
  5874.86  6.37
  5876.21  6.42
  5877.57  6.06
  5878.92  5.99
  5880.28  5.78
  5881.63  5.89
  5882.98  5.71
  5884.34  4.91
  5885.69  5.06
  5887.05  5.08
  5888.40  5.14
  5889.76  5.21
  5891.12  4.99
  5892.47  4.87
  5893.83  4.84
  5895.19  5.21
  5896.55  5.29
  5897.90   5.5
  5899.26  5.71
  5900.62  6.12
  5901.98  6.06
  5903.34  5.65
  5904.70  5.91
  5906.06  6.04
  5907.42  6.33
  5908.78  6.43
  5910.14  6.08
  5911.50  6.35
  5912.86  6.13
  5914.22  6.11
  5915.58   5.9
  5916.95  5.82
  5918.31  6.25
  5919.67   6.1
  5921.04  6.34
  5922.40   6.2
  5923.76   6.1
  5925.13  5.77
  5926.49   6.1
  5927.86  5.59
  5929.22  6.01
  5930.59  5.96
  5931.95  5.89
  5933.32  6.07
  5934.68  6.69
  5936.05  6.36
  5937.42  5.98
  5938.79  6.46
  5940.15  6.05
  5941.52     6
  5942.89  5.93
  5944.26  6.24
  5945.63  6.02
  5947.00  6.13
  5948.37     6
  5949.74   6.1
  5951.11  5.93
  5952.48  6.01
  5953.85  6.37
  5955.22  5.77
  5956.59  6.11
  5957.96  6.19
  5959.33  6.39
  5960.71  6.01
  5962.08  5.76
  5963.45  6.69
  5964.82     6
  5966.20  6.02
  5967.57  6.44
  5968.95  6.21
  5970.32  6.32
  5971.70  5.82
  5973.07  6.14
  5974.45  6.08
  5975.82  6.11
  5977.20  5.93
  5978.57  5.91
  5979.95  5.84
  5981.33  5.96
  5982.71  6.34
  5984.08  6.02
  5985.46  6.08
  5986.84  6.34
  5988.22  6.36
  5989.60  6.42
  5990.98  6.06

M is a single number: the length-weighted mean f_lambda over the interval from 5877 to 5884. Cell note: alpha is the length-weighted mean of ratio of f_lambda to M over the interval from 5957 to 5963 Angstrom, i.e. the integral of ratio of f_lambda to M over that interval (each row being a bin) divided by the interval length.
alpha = 1.05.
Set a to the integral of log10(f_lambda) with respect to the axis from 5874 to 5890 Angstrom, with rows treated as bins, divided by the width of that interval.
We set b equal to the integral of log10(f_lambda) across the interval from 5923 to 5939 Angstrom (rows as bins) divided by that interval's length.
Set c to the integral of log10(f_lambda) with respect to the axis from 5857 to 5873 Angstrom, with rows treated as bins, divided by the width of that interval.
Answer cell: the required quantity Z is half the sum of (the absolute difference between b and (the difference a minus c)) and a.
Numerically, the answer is 0.779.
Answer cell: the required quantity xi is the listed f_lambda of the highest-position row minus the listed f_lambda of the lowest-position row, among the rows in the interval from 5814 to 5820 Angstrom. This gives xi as 0.3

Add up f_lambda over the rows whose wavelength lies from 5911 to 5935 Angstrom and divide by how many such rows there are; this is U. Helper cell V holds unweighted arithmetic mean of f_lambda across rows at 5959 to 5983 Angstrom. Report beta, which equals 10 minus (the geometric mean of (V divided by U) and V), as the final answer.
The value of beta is 7.52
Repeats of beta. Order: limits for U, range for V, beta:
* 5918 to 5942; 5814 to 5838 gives 7.43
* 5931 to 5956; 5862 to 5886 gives 7.60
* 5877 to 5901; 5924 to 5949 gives 7.39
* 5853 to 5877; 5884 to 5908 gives 7.79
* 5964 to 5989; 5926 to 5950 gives 7.54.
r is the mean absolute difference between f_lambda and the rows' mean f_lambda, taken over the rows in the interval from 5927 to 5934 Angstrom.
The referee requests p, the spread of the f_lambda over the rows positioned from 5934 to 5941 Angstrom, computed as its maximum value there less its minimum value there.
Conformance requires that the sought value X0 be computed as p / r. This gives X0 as 5.4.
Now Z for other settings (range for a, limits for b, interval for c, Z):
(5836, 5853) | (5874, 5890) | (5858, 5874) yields 0.764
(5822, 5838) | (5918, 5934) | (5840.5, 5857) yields 0.782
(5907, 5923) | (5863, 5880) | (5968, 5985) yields 0.784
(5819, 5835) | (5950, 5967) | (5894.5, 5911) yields 0.777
